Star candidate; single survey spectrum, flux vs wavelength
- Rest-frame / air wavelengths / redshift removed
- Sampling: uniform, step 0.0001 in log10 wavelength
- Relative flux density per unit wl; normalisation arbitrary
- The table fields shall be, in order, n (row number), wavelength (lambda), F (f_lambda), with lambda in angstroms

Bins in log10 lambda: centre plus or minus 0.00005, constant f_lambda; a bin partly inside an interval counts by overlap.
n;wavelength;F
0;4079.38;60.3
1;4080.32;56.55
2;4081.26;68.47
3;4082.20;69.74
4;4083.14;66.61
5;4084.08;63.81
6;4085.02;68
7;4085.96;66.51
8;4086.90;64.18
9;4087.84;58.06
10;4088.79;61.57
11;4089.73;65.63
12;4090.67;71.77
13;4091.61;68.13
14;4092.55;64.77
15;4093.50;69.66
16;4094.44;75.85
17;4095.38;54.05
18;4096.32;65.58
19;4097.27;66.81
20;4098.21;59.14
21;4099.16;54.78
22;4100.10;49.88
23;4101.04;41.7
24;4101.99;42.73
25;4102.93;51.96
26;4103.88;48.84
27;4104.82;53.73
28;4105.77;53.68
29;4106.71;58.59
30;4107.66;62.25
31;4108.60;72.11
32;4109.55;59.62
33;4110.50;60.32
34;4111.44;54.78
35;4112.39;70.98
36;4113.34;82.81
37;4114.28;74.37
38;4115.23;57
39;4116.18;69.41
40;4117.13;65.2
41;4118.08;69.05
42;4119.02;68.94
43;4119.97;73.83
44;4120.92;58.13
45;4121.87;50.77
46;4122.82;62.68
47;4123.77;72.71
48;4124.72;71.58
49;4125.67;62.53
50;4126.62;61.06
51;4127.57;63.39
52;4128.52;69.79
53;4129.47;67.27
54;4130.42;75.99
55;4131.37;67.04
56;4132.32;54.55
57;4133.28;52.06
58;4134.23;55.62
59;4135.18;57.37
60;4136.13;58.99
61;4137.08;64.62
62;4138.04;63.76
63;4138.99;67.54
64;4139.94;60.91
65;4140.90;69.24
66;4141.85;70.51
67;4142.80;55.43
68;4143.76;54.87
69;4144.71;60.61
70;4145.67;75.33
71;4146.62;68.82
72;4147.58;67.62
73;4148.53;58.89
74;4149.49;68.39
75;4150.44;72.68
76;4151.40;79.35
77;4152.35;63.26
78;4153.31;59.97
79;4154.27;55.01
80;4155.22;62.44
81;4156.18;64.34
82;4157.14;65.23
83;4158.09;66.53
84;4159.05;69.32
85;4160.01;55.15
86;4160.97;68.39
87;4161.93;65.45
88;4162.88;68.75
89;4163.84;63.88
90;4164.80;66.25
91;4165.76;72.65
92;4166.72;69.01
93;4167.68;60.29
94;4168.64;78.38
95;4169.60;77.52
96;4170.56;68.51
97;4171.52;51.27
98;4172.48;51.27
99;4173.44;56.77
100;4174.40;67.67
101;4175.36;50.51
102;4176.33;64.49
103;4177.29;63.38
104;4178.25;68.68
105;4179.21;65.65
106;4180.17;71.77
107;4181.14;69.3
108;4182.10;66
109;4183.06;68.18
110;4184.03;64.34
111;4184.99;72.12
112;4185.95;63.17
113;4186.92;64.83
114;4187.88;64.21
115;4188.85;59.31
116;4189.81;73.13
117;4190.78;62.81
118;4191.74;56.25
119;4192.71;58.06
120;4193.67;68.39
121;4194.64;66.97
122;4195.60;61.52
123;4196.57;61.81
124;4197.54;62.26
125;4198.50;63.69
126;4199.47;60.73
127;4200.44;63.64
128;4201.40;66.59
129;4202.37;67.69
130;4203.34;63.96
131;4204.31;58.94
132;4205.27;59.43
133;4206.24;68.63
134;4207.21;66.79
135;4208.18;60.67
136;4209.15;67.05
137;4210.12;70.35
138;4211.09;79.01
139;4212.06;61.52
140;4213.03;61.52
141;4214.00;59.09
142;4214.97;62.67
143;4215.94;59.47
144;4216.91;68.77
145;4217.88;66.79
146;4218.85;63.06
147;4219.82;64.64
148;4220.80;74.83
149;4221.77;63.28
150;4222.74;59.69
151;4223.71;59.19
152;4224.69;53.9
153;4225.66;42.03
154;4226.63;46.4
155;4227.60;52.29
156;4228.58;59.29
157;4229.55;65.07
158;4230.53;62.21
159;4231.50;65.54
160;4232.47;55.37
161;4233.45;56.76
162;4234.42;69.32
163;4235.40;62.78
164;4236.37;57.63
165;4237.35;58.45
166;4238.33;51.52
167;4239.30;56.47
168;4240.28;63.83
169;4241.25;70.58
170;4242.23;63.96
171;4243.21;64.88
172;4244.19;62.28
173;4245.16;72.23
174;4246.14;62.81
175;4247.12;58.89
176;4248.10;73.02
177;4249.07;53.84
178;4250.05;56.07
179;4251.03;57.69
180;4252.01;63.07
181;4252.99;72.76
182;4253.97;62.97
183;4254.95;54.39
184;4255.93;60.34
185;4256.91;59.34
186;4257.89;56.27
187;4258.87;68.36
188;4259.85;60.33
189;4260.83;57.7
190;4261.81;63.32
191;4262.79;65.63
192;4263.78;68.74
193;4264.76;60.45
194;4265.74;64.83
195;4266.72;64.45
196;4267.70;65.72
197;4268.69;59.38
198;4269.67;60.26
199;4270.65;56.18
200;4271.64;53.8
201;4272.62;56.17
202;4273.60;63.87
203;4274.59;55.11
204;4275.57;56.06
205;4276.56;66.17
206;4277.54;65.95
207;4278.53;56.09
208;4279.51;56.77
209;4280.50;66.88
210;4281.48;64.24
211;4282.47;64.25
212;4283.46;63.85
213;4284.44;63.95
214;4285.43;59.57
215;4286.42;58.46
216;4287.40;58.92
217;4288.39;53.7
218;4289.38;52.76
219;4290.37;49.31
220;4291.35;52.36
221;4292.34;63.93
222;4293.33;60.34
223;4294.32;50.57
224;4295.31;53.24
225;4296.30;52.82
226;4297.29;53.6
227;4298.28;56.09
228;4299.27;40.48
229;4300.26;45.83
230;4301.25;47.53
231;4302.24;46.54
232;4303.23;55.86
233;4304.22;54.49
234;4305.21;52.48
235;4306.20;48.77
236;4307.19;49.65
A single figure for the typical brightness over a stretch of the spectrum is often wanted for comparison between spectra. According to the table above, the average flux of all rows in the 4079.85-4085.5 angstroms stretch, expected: 66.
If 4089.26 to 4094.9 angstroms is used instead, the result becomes 69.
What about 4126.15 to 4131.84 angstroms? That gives 67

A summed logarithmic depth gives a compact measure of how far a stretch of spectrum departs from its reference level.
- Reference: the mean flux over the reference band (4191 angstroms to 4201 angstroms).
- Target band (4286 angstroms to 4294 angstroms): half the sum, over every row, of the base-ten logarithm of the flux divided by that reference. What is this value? -0.19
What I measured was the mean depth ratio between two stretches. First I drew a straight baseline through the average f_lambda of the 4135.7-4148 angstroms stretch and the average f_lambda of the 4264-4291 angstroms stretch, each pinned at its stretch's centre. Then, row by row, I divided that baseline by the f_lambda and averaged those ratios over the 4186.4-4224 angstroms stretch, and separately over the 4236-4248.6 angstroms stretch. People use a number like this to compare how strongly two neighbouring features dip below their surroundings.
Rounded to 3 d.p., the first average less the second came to -0.005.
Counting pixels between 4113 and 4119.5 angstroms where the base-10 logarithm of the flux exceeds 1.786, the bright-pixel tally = 6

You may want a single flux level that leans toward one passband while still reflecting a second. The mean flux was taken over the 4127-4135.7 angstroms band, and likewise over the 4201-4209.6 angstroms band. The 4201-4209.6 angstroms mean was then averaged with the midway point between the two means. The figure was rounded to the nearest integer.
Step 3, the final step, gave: 64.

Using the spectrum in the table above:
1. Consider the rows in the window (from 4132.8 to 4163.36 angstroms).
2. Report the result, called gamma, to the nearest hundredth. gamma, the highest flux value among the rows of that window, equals 79.35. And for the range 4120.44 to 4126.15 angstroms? 72.71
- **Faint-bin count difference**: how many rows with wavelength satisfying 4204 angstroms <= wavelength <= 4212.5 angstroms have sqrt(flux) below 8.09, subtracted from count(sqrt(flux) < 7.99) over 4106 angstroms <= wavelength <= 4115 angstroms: 1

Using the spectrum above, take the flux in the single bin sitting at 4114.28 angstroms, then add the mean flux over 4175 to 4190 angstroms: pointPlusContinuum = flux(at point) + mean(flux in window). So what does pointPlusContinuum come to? 140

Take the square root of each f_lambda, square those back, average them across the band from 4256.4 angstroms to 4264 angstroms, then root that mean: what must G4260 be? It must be 7.90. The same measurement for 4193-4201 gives 7.98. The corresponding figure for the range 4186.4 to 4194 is 7.96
